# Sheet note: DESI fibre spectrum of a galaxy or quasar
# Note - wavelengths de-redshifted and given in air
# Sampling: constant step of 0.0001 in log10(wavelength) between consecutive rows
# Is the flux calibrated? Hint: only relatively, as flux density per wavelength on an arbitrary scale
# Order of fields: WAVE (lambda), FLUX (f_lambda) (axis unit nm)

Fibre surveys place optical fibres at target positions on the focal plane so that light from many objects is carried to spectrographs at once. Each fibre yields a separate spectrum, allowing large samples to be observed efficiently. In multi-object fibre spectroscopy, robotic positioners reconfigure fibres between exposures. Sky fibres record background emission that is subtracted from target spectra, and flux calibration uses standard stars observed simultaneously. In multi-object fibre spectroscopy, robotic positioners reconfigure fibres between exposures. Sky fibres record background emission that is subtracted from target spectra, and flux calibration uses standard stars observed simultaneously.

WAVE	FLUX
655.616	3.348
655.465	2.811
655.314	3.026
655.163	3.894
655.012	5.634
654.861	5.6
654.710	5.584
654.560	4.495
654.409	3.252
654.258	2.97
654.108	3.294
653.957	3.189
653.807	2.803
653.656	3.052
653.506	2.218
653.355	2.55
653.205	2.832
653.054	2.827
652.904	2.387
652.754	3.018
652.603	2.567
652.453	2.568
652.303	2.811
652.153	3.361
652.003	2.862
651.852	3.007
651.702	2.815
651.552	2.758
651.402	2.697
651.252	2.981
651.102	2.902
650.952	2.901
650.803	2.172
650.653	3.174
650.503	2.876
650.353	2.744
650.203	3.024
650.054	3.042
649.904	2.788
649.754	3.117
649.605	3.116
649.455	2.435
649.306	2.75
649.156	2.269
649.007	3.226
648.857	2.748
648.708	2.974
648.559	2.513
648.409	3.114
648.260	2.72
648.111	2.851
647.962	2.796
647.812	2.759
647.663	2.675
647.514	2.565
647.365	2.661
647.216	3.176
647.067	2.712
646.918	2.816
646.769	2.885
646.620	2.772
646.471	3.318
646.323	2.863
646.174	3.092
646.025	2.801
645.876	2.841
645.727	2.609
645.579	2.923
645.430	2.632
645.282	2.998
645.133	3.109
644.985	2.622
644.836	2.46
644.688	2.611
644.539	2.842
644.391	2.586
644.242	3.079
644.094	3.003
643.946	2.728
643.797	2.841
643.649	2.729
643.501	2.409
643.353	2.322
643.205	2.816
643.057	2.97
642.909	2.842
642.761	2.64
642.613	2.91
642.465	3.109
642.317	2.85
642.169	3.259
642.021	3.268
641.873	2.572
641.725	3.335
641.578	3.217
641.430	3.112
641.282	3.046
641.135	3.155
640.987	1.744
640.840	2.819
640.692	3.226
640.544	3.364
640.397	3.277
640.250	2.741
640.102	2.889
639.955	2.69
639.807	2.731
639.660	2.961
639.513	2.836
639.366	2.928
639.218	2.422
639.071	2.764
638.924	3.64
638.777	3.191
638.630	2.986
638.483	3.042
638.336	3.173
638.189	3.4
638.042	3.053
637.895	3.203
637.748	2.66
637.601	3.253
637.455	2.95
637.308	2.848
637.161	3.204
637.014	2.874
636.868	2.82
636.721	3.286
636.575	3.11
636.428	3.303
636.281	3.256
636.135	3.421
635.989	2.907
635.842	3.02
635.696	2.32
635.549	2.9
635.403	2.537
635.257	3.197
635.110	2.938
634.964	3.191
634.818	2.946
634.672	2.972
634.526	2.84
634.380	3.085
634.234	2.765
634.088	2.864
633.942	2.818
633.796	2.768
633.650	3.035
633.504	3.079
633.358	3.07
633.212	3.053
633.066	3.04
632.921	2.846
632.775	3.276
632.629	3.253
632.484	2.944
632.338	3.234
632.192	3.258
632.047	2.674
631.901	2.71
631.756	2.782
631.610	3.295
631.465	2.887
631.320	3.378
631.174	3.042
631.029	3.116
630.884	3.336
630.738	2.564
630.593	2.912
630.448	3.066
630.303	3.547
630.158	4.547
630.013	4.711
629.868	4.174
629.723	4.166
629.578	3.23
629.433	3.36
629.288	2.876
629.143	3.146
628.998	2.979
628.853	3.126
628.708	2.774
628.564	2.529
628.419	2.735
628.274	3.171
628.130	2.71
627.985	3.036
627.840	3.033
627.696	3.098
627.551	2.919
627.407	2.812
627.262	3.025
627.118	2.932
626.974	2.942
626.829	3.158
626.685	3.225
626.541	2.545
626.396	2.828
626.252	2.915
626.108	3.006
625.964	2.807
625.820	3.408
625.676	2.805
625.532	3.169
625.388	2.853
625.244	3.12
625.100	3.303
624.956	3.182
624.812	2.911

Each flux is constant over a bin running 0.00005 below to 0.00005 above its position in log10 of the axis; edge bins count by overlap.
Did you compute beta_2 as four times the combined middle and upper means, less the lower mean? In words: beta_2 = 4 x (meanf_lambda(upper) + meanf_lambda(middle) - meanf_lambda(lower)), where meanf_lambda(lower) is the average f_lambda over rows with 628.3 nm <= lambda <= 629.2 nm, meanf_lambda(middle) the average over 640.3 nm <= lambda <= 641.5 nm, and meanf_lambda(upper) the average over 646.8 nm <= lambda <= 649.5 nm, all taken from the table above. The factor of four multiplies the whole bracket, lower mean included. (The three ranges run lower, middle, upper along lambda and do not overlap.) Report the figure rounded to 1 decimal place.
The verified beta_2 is 11.4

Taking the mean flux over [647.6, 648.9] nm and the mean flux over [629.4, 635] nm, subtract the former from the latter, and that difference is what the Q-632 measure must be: 0.38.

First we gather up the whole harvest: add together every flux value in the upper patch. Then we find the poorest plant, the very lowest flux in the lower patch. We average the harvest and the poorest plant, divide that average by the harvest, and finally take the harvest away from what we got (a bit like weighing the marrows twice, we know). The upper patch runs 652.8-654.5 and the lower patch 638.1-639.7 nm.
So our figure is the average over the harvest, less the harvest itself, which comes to -31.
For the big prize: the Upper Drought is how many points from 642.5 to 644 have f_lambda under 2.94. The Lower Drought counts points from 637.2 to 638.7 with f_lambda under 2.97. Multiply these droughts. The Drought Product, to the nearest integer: 27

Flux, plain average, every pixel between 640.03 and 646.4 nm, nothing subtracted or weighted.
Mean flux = 2.87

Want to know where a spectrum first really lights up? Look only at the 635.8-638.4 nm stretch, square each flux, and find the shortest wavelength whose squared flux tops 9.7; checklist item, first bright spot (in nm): 636.135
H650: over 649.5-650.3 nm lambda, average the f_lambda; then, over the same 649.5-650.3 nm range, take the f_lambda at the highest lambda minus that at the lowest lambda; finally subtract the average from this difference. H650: -3.1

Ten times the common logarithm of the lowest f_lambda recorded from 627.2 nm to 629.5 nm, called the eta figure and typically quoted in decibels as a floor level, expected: 4.03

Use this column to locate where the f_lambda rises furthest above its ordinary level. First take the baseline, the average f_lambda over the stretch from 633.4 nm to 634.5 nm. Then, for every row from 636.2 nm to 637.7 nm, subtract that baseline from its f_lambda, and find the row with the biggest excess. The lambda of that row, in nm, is 636.428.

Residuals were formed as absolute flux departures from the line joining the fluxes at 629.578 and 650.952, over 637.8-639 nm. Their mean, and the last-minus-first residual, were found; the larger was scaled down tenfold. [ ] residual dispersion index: 0.045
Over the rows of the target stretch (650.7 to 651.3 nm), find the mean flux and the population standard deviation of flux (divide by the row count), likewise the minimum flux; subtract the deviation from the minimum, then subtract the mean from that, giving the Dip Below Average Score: -0.9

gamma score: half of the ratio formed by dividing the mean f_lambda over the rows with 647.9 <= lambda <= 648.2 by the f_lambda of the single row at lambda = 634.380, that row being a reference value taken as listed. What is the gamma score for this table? 0.458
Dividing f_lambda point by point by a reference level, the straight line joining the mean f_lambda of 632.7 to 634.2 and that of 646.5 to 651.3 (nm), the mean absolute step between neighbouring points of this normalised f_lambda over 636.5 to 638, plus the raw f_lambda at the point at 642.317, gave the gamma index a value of 3.0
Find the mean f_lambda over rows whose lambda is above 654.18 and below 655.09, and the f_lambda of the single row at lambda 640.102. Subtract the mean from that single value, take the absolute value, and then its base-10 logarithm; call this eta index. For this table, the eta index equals 0.23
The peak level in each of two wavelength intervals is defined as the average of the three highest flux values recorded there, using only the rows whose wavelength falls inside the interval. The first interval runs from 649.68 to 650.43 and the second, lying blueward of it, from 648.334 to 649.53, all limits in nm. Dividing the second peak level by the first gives 1.01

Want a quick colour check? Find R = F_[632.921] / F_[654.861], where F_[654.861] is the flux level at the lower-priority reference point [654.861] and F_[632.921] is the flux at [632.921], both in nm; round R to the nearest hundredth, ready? 0.51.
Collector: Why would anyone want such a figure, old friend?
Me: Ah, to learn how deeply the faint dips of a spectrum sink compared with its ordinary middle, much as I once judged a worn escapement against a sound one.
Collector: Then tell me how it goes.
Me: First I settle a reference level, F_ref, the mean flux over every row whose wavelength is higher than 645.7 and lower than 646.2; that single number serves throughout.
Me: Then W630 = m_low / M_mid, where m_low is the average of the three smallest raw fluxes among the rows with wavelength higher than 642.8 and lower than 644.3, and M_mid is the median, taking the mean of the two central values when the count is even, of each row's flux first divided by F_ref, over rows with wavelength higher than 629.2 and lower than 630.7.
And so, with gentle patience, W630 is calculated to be 2.0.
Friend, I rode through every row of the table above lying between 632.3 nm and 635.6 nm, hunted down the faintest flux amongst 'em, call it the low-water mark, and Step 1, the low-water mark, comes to 2.537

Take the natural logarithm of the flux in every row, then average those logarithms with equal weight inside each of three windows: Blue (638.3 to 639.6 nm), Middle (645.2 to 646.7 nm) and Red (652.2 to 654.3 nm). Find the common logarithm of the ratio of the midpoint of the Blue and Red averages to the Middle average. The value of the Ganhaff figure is 0.000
